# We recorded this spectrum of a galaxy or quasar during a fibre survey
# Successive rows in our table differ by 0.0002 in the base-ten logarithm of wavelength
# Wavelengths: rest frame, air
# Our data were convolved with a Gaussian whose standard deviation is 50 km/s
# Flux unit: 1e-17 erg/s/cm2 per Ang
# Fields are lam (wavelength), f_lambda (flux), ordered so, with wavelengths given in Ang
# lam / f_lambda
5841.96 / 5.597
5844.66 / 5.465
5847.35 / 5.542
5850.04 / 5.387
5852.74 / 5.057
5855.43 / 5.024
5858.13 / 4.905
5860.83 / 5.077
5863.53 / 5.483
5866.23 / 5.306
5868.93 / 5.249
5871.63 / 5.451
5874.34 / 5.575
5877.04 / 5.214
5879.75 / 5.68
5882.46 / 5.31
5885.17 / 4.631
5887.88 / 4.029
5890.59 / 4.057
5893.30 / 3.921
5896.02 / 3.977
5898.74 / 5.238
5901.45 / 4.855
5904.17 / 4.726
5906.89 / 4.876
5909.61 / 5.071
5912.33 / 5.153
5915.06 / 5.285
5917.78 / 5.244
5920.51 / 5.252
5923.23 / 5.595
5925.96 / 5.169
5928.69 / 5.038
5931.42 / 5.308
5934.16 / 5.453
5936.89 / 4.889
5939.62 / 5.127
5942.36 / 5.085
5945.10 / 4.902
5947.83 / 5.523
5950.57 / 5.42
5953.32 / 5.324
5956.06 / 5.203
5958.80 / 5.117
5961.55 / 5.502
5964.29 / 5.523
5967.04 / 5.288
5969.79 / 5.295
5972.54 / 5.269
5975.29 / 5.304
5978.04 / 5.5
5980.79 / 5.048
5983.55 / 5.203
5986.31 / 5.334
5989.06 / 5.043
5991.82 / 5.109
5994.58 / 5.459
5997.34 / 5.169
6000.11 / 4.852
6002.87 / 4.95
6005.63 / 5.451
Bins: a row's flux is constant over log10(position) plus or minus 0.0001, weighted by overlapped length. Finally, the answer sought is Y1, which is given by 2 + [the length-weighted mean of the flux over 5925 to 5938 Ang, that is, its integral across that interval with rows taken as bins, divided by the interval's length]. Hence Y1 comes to 7.18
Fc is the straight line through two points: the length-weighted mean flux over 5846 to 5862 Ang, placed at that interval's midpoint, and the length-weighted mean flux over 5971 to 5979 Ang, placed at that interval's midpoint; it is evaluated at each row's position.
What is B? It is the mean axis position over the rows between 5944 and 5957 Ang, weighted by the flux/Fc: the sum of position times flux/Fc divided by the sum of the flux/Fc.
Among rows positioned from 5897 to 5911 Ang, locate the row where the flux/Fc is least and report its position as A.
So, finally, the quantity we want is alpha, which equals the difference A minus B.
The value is -46.4 Ang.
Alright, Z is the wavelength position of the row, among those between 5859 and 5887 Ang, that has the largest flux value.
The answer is 5879.75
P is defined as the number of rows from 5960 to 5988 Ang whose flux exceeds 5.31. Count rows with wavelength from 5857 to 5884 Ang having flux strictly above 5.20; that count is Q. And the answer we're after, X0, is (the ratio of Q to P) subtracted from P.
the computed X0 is 2.0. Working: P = 4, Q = 8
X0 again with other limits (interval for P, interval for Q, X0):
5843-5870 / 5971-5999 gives 2.5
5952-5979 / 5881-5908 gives 3.5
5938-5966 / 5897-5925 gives 4.0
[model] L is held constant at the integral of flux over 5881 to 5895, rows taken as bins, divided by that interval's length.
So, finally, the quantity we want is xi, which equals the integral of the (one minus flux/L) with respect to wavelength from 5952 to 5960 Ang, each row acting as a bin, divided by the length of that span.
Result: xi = -0.19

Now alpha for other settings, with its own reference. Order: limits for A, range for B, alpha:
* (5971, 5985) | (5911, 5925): 62.9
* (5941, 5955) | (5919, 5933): 19.2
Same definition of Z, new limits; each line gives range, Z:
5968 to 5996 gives 5978.04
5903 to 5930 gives 5923.23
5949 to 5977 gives 5964.29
